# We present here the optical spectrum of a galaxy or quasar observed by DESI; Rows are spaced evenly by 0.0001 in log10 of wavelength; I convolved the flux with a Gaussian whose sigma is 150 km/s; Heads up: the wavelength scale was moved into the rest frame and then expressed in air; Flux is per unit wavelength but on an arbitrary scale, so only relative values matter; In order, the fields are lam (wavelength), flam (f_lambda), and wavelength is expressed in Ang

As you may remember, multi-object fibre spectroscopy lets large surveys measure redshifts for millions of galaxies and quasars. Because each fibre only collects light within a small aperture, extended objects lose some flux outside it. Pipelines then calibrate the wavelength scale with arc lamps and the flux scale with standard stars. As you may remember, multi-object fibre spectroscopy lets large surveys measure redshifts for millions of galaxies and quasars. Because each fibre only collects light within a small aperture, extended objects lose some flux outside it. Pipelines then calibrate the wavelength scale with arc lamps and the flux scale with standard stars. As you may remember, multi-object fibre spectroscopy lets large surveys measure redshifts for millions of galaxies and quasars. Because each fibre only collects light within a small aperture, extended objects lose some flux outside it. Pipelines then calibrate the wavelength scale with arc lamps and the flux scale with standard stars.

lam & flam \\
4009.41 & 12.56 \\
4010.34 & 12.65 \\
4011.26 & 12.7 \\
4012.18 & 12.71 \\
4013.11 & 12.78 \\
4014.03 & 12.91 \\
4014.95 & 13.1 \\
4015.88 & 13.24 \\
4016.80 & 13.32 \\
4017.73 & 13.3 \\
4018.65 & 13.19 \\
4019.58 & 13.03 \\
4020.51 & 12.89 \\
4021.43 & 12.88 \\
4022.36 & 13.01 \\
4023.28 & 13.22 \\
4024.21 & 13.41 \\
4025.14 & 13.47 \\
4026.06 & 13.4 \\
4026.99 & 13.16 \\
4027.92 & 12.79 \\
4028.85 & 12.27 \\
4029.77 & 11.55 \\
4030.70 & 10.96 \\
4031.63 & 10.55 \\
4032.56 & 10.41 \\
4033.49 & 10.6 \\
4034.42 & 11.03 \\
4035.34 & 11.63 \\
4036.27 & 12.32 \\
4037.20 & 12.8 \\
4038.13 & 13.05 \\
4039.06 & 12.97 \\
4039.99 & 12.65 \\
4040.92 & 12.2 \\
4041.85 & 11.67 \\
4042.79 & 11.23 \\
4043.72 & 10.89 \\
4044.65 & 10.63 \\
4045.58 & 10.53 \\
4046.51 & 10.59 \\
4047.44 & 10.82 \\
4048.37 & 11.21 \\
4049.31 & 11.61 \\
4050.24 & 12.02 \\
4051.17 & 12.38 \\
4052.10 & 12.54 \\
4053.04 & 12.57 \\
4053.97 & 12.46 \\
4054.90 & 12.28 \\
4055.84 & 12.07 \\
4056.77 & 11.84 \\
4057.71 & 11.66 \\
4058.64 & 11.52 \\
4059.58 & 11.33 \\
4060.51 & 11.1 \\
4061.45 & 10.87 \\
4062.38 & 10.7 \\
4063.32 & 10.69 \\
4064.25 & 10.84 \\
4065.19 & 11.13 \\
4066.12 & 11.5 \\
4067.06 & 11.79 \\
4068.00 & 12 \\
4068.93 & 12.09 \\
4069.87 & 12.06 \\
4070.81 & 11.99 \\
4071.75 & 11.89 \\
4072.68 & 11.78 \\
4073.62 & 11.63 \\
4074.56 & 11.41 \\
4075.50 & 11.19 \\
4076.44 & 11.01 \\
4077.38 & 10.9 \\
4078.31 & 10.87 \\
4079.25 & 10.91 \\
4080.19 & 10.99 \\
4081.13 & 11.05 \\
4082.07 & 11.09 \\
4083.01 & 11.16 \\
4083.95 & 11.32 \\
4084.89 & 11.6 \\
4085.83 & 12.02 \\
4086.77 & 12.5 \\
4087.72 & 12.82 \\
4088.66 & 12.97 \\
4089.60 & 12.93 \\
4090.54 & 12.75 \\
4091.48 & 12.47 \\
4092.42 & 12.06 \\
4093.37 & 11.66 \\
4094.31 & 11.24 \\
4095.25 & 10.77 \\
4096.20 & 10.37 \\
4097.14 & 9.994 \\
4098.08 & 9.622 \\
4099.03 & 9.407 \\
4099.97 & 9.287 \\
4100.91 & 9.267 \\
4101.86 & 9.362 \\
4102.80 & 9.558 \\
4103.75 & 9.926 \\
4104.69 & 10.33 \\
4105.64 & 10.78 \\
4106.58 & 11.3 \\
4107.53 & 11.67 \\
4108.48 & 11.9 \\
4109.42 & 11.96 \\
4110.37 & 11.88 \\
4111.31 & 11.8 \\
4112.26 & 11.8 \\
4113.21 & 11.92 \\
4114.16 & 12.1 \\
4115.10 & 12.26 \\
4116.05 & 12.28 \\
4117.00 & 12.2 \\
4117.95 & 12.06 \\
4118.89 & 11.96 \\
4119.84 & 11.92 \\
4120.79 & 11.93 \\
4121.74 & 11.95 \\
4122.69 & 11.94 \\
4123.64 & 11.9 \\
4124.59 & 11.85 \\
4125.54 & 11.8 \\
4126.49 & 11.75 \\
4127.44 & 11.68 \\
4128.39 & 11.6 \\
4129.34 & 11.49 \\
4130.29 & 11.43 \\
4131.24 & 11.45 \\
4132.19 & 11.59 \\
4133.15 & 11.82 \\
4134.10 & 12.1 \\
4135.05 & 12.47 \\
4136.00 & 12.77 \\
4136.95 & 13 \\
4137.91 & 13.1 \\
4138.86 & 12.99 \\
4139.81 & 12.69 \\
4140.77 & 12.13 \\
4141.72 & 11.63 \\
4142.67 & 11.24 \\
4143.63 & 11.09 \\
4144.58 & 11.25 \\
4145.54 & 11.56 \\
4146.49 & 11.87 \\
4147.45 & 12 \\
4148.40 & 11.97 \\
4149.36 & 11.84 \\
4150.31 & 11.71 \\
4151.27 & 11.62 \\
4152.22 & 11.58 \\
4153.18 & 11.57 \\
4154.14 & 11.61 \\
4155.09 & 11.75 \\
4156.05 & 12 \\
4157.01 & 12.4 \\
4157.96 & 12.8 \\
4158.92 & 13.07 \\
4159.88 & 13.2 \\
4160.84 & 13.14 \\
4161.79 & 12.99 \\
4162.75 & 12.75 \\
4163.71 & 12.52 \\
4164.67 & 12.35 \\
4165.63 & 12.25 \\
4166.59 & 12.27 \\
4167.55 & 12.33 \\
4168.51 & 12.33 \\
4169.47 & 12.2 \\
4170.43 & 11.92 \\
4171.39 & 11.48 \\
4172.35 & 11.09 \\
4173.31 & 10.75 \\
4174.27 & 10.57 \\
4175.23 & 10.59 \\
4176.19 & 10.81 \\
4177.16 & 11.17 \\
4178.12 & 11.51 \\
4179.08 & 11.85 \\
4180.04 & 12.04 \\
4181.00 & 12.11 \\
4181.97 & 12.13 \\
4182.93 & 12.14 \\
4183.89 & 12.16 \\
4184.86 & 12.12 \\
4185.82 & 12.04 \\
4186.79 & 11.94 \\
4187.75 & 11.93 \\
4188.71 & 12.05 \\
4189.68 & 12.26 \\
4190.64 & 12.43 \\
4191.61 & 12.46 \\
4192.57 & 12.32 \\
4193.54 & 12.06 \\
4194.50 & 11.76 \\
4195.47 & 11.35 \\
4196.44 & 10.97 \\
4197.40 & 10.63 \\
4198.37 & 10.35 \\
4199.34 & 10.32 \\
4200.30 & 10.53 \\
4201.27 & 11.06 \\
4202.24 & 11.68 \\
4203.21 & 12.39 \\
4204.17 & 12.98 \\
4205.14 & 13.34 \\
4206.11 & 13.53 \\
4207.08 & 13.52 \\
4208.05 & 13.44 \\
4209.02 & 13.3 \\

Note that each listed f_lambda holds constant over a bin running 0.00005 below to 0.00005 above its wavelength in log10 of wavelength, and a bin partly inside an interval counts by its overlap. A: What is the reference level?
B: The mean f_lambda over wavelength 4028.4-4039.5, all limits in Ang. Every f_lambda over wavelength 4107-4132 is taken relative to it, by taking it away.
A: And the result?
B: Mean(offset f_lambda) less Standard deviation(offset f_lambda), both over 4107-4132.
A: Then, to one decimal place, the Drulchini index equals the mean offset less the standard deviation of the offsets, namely 0.0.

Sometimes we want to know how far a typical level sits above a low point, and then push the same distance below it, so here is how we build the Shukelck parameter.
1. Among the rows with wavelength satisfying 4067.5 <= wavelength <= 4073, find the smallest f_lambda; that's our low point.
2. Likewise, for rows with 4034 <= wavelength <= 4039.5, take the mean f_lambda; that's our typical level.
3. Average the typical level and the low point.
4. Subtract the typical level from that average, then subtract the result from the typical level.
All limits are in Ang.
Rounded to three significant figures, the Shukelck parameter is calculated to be 12.6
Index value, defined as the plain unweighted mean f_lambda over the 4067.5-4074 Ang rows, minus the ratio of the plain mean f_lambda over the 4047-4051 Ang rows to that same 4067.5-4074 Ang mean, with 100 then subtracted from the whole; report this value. -89.04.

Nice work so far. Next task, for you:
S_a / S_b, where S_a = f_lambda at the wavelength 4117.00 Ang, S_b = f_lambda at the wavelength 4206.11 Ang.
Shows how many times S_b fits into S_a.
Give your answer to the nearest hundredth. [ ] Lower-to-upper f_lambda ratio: 0.90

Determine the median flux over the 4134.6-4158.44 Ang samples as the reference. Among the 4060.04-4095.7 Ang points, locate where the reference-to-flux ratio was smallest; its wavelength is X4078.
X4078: 4088.66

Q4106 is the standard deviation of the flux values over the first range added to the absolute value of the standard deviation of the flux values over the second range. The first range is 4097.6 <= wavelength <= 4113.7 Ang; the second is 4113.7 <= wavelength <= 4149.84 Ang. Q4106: 1.6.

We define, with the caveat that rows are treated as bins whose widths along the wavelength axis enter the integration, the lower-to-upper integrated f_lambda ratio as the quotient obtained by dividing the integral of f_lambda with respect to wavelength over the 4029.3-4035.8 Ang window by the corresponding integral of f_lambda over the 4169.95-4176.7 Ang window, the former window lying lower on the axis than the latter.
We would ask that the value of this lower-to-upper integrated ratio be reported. 0.96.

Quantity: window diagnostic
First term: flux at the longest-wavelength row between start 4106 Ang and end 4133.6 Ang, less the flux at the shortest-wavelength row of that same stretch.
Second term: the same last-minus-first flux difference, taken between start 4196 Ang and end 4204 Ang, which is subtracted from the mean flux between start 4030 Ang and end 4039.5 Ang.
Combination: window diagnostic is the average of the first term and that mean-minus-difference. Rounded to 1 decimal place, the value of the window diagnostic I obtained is 5.4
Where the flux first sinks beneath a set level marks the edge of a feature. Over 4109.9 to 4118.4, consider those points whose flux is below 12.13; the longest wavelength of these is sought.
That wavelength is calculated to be 4117.95 Ang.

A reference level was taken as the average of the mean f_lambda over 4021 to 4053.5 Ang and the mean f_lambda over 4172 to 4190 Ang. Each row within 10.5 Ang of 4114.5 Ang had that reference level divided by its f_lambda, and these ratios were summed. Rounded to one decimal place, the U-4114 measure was 22.0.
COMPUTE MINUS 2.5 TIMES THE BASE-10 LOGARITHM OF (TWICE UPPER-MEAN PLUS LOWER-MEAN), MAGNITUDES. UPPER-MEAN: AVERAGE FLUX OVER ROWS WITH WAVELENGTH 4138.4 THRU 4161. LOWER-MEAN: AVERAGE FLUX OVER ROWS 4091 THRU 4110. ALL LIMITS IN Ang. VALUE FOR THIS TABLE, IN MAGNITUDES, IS -3.85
